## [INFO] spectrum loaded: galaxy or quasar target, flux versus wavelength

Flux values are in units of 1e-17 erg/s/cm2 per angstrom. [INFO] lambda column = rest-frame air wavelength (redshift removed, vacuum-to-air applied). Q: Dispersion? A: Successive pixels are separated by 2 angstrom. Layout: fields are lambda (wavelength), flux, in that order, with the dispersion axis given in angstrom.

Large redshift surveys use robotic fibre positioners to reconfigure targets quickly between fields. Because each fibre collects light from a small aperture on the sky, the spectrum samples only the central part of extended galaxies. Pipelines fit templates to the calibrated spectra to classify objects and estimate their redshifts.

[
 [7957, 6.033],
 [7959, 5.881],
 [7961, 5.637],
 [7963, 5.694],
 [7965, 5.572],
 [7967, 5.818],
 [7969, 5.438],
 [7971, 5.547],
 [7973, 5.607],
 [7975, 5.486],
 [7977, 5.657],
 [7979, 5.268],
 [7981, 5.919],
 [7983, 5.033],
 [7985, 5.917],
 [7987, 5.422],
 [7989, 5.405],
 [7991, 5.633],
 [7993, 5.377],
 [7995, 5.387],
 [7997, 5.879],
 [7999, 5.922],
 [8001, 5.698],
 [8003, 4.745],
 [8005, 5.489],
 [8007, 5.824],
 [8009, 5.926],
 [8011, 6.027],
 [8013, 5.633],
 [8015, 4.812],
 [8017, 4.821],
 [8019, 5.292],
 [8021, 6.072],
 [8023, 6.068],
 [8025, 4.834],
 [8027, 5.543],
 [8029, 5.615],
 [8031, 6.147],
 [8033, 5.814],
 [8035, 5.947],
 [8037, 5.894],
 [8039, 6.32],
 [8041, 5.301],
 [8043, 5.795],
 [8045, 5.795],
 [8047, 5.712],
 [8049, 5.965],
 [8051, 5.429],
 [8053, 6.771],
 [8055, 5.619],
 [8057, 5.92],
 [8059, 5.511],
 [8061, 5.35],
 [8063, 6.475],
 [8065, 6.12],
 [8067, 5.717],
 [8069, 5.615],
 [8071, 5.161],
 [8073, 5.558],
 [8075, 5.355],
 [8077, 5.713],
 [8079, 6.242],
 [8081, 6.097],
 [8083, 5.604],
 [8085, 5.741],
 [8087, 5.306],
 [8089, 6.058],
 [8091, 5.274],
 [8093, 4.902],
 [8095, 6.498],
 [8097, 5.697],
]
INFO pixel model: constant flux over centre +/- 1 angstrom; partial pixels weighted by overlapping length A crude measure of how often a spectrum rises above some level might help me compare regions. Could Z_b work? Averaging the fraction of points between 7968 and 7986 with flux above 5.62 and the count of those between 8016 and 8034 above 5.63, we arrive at 2.17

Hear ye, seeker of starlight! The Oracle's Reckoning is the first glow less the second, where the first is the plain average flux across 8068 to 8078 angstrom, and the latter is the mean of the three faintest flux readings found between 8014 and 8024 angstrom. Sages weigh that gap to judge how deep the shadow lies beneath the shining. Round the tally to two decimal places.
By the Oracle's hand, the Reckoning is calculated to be 0.51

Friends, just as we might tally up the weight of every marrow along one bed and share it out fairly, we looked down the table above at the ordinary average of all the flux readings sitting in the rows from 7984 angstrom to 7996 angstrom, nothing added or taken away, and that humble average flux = 5.52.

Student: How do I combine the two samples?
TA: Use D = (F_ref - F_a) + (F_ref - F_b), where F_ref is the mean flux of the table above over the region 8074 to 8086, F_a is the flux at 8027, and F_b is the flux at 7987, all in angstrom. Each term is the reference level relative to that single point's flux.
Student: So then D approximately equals 0.6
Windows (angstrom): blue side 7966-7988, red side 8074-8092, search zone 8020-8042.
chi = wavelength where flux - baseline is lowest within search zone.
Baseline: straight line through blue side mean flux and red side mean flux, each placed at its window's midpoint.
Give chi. 8025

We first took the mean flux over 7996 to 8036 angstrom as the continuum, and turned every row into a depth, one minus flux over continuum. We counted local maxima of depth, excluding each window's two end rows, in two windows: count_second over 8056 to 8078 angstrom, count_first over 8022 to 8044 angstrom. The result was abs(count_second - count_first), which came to 1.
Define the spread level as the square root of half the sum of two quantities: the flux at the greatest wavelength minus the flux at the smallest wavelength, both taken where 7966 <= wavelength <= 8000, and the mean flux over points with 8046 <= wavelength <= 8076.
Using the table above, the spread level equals 1.71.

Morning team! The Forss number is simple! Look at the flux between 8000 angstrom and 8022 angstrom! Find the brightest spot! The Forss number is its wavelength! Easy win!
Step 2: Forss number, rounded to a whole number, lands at 8021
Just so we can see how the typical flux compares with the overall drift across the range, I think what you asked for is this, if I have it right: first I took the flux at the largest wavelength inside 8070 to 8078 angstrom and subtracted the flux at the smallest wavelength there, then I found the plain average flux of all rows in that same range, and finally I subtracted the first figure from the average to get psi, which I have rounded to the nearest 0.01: 4.89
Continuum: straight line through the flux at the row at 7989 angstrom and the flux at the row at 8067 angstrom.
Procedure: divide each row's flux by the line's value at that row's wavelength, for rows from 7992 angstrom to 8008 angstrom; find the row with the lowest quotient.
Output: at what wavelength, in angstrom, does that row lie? 8003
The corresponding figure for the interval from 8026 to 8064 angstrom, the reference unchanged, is 8061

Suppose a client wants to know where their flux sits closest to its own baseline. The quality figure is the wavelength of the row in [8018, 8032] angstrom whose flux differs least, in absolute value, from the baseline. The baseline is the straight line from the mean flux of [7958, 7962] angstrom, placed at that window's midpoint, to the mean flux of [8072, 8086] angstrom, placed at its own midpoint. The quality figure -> 8029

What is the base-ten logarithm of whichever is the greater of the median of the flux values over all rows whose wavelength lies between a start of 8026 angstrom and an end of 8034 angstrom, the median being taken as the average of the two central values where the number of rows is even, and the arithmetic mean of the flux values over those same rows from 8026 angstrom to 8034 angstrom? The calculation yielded 0.762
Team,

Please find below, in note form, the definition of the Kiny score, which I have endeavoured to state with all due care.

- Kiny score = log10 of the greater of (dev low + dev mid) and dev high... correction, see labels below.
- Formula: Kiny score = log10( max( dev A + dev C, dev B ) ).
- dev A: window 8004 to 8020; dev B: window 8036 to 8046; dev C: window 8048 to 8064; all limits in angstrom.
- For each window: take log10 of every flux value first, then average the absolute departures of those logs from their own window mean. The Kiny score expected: -1.22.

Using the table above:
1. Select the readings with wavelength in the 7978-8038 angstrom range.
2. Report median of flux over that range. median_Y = 5.63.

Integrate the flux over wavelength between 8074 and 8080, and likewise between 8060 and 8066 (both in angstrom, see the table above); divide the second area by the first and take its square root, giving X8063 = 1.02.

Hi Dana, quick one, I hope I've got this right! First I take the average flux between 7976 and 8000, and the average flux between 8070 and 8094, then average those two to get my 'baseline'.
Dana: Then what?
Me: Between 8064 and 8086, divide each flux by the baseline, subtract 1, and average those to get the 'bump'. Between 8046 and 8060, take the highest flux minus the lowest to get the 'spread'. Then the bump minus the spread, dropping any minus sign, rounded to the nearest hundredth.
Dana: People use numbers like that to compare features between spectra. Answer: 1.32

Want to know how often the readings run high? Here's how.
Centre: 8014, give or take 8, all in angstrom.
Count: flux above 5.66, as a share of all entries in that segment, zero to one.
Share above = 0.50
